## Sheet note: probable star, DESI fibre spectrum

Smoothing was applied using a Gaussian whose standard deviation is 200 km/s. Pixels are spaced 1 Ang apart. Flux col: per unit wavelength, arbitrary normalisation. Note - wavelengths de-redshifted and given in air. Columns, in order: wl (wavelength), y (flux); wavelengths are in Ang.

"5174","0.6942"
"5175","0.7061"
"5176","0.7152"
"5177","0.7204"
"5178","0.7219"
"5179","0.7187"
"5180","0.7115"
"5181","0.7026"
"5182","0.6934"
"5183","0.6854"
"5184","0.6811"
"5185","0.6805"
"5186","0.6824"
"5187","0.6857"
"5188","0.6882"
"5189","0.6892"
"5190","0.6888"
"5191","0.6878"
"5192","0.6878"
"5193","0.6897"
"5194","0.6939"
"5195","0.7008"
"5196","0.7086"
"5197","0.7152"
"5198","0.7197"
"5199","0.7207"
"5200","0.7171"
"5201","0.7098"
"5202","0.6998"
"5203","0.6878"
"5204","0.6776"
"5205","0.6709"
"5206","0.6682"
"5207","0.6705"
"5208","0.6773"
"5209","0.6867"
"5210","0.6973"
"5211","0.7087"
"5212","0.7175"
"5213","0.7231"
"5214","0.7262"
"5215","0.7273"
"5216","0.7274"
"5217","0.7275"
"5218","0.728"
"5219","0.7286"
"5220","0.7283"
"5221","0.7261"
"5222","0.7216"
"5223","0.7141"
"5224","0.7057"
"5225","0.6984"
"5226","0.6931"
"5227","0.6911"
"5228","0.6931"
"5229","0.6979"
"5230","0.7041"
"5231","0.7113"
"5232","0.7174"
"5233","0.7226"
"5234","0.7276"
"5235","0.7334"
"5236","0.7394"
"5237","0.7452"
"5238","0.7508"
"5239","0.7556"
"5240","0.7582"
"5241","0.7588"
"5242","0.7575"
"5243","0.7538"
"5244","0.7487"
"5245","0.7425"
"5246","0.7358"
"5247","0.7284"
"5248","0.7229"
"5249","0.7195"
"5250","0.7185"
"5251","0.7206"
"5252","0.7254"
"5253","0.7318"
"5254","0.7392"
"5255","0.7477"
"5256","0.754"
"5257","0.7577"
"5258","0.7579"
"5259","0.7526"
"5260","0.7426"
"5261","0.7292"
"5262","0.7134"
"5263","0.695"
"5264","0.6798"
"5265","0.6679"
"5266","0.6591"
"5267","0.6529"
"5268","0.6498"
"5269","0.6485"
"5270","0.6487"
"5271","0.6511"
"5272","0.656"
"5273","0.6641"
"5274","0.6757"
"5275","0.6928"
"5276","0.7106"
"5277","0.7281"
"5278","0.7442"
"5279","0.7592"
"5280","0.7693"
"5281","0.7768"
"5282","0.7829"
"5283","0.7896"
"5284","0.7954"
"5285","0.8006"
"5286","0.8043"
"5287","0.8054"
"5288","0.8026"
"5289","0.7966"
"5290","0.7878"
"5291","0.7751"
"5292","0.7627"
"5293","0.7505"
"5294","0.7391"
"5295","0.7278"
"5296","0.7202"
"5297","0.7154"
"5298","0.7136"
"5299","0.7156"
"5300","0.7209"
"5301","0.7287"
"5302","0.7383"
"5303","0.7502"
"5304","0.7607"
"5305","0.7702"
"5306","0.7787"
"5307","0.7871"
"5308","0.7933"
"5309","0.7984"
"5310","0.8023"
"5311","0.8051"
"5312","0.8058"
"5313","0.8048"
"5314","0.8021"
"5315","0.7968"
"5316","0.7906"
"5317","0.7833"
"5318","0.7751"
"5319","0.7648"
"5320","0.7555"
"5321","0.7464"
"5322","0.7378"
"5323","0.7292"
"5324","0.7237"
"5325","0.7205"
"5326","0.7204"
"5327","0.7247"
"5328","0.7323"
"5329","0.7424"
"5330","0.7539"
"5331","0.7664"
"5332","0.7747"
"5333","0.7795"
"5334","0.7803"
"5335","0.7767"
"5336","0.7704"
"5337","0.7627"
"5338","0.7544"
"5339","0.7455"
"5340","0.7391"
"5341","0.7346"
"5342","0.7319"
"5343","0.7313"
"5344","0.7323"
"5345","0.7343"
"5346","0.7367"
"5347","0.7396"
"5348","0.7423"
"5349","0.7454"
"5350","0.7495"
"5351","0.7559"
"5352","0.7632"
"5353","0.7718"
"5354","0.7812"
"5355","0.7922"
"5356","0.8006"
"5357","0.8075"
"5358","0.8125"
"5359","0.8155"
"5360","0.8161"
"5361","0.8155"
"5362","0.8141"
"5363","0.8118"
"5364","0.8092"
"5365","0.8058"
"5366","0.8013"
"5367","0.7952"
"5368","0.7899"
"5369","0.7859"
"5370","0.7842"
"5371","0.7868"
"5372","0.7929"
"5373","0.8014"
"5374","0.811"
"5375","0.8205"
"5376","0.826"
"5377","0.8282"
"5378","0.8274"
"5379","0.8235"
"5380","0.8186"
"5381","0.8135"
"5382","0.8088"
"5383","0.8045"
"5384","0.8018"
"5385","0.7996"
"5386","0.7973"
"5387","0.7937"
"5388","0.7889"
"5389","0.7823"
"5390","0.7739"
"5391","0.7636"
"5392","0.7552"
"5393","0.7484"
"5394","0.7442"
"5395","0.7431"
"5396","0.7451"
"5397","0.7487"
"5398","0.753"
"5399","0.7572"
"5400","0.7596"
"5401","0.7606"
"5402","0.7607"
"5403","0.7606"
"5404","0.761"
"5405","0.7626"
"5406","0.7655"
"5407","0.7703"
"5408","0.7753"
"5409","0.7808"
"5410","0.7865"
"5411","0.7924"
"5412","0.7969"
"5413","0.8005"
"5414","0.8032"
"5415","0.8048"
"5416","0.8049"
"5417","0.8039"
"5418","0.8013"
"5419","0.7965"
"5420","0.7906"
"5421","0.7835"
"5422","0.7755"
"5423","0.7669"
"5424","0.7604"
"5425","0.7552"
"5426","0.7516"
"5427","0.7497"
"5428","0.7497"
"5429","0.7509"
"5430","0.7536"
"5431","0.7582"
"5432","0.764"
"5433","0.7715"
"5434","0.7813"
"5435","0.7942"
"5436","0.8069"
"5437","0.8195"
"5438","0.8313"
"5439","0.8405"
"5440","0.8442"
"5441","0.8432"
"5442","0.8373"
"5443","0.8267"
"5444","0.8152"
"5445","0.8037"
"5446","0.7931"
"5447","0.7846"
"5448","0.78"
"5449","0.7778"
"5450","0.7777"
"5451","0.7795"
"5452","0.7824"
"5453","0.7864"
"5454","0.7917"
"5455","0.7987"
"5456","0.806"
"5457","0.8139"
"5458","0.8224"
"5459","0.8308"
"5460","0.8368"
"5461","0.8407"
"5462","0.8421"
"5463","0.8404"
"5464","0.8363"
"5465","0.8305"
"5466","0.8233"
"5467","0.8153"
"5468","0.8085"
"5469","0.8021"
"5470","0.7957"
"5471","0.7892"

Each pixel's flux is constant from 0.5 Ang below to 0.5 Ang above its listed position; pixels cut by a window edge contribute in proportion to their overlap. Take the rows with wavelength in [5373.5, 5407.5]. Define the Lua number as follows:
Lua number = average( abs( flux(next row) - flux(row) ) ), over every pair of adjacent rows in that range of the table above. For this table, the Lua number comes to 0.004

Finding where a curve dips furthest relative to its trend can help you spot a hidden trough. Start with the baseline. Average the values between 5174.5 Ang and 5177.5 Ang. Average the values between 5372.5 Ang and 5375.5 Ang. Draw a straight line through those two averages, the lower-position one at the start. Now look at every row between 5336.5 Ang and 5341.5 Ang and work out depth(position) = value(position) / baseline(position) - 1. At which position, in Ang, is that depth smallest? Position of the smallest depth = 5341 Ang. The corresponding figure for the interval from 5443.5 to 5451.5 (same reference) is 5450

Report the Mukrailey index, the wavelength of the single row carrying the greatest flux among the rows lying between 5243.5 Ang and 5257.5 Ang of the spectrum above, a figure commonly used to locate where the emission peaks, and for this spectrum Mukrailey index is 5257 Ang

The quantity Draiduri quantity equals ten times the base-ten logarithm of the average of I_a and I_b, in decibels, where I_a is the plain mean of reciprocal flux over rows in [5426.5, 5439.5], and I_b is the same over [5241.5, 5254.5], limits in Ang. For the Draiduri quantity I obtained 1.21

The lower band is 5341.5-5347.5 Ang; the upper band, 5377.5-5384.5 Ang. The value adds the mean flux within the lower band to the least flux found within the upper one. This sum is 1.54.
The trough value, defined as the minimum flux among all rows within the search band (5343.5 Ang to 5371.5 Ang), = 0.7323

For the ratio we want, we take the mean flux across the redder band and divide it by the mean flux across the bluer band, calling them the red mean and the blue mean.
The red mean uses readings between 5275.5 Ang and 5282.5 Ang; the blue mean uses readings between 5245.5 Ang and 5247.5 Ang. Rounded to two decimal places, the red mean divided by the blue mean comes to 1.03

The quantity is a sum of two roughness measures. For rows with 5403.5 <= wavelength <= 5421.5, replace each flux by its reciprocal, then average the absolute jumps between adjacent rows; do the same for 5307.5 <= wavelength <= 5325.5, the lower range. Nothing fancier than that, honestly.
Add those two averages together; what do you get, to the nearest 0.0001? 0.0160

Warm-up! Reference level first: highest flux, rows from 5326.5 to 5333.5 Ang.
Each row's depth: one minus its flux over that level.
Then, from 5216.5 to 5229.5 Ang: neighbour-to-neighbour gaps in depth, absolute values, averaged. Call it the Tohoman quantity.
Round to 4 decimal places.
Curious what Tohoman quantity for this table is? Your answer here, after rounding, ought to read 0.0049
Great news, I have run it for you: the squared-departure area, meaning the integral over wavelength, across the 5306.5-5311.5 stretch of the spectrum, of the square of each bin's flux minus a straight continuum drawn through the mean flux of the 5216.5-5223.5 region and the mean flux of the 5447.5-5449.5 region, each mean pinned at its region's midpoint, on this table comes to 0.0134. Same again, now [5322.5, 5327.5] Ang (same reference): 0.0034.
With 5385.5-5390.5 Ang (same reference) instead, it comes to 0.0029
